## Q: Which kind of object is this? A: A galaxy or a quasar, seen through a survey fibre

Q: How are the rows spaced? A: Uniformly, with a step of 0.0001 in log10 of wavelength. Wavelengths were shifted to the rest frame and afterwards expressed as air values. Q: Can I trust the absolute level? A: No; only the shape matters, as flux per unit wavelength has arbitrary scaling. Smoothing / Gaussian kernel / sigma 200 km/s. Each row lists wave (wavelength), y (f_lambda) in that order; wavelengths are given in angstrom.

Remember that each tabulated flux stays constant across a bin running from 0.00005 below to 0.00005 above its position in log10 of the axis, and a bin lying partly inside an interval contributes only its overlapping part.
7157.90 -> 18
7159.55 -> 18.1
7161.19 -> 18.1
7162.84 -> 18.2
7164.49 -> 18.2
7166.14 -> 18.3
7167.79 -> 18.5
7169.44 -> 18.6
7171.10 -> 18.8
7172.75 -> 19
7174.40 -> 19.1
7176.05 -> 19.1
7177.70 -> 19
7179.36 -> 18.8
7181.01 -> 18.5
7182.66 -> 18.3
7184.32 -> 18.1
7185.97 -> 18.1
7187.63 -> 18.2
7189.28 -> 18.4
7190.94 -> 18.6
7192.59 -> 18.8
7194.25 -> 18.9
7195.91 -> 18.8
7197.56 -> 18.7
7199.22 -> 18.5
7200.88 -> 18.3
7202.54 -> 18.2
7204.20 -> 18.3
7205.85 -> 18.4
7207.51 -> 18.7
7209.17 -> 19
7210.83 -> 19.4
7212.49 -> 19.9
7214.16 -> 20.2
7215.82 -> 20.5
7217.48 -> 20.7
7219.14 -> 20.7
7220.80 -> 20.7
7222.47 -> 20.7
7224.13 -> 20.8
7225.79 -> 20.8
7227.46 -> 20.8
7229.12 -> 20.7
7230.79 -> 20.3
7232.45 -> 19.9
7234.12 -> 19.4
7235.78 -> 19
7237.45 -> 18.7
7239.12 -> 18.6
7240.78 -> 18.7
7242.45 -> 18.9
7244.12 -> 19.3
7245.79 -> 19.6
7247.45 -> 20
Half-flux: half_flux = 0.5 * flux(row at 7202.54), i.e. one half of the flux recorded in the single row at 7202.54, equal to 9.1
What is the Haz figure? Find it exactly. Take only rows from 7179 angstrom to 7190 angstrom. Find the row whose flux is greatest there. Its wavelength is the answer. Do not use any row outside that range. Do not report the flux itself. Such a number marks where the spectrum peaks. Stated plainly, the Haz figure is 7179.36 angstrom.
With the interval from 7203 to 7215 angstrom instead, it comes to 7214.16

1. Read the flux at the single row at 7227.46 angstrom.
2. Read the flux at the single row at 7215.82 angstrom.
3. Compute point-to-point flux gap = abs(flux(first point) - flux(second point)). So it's 0.30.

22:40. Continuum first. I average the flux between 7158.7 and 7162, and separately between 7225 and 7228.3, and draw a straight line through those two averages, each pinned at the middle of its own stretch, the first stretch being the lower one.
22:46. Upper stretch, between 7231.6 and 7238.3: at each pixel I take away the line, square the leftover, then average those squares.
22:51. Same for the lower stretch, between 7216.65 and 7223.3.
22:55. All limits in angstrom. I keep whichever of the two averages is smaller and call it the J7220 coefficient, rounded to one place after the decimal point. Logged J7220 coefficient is 0.0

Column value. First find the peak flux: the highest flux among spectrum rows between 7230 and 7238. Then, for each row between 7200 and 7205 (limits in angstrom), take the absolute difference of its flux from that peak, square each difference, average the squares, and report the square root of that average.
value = 2.0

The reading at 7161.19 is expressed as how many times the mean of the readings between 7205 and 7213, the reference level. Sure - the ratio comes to 0.95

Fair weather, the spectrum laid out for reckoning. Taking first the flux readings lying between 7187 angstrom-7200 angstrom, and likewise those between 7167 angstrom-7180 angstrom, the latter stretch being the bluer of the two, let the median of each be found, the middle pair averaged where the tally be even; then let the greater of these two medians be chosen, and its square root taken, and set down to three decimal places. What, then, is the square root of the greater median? 4.347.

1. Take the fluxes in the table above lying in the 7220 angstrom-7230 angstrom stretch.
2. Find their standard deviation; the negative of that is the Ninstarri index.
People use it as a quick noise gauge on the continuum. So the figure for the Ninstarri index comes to -0.05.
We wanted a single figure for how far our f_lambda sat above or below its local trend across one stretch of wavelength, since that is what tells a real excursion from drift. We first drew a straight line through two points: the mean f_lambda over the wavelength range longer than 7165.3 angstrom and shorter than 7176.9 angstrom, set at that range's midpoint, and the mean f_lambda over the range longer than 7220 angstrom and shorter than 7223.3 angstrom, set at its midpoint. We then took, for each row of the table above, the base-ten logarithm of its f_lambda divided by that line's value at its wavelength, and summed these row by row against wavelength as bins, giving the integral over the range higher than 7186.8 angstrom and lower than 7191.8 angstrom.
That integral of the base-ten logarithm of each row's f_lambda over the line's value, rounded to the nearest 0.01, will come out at -0.12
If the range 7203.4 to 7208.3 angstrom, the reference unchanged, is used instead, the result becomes -0.18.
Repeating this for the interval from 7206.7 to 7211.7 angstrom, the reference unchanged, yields -0.13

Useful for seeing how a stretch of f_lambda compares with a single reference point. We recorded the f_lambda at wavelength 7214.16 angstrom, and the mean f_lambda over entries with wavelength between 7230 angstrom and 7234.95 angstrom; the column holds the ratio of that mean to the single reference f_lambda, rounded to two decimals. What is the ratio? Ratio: 0.98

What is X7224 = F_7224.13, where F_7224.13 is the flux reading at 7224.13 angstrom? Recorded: 20.8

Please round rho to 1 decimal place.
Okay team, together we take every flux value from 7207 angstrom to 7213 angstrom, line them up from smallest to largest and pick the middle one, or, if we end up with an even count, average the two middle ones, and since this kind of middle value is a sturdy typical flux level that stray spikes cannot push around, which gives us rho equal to 19.2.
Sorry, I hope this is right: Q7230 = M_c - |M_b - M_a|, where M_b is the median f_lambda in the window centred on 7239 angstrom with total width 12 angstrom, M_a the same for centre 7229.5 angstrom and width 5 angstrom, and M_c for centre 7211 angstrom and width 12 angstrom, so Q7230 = 17.6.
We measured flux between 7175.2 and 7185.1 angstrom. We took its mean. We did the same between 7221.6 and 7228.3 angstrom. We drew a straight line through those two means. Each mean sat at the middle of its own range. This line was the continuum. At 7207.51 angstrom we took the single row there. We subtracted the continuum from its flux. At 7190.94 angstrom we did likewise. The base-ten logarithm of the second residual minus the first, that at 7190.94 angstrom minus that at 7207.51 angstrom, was -0.16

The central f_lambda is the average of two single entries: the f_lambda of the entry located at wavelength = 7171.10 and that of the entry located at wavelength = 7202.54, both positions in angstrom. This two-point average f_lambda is 18.5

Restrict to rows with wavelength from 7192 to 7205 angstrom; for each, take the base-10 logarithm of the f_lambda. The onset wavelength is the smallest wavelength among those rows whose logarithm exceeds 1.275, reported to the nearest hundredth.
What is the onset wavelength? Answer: 7194.25 angstrom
